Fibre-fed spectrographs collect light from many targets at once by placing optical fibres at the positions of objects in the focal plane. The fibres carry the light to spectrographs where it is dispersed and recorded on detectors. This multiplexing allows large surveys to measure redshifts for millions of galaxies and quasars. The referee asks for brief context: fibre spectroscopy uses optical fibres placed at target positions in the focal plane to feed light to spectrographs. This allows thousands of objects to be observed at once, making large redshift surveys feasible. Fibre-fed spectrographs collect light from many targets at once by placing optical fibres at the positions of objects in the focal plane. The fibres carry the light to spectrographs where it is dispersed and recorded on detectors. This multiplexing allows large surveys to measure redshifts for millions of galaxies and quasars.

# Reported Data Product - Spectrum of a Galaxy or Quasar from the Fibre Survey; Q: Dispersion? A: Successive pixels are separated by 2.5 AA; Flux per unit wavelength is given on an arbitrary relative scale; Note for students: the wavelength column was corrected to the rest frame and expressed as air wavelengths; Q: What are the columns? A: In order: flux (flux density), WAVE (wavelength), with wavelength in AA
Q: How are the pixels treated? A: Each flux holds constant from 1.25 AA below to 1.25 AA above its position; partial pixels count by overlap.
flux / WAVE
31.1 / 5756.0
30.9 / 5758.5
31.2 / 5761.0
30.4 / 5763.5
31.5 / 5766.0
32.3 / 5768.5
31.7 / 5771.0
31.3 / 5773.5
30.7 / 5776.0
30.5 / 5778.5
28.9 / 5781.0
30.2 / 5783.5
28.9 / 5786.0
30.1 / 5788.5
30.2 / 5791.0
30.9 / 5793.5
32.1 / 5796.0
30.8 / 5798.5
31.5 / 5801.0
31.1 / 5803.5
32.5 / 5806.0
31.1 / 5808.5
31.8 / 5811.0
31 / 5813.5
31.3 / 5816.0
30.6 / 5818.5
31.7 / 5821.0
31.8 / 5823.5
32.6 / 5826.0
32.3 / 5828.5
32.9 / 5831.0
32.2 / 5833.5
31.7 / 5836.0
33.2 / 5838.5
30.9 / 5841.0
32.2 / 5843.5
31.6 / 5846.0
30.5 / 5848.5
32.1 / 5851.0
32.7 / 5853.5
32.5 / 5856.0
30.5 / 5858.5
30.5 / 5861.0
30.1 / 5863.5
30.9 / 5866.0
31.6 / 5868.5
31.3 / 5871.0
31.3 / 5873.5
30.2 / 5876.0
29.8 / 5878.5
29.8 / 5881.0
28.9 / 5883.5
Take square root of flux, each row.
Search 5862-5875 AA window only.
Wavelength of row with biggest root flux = 5868.5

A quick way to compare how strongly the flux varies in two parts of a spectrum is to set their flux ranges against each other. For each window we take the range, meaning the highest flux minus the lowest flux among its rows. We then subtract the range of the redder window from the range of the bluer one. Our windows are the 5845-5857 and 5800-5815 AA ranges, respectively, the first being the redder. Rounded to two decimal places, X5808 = -0.70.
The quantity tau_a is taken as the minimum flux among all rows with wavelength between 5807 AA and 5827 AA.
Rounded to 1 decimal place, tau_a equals 30.6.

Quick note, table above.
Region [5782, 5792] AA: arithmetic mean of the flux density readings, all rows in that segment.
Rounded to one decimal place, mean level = 29.8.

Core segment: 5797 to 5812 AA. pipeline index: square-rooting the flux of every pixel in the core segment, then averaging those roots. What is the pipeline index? 5.61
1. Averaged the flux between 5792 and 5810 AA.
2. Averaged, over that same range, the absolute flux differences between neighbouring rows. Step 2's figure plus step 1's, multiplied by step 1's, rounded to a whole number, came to 1021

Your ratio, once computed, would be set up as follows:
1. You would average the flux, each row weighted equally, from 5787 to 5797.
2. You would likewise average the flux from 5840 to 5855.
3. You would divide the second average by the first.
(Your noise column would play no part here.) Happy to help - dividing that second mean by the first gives 1.03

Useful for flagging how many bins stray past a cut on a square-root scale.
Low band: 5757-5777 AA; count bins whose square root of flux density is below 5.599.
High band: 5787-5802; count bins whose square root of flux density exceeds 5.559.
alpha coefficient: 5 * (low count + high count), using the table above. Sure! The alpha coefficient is 35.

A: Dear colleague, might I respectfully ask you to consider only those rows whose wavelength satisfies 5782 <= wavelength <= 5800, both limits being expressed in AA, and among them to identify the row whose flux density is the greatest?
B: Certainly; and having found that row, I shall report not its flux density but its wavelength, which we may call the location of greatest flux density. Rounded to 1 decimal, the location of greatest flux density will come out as 5796.0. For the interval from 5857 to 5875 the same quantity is 5868.5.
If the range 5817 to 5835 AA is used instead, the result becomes 5831.0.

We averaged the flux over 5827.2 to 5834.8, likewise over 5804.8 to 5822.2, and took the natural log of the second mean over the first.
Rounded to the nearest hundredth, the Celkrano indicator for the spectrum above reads -0.03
